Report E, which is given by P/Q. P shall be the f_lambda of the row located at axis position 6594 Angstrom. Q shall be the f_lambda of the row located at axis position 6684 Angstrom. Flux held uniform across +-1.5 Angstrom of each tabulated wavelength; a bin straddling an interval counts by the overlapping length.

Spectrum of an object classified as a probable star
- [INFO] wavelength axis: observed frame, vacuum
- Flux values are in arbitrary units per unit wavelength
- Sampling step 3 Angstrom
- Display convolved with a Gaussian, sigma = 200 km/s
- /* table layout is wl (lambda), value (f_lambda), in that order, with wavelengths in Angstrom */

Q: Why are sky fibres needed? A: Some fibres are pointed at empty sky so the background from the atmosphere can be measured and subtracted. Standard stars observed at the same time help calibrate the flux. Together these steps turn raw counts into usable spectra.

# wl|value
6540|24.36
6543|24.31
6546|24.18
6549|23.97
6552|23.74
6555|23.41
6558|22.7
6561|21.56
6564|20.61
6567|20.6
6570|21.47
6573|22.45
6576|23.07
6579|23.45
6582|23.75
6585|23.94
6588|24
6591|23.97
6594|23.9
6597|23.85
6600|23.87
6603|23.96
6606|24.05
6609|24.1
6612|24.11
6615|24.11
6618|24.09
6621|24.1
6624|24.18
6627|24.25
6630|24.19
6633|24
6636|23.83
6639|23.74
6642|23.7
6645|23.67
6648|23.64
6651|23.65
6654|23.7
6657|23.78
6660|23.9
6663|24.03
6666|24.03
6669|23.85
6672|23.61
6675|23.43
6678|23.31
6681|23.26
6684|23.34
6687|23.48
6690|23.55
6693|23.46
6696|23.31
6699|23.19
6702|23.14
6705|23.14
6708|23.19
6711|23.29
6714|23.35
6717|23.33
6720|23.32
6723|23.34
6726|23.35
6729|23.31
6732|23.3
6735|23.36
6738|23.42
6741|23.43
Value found 1.02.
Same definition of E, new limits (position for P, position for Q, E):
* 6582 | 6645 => 1.00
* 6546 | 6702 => 1.04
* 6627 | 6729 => 1.04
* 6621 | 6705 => 1.04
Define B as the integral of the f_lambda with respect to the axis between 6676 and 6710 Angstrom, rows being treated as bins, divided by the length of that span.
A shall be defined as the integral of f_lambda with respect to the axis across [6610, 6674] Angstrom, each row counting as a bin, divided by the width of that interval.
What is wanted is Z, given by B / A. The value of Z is 0.975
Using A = 23.9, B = 23.3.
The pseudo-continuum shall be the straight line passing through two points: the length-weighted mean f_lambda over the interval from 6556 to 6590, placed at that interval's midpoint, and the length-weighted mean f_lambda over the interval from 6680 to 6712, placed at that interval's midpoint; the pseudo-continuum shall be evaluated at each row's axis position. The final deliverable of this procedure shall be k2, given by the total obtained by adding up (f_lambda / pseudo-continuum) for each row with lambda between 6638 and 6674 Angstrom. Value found 12.4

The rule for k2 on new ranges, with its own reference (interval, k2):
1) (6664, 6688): 8.1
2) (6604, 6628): 8.5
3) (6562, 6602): 13.2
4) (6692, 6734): 13.9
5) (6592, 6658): 23.0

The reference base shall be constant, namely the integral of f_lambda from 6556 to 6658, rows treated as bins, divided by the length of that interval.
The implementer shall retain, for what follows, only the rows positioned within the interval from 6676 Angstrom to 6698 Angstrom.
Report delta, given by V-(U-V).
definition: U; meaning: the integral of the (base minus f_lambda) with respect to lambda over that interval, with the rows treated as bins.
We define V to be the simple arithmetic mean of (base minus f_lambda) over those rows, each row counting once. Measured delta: -2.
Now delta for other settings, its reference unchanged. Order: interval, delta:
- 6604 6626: 13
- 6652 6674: 7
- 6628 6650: 7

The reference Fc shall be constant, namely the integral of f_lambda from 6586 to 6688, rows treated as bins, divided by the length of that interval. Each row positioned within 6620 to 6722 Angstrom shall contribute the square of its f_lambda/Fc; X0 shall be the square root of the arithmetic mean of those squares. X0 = 0.990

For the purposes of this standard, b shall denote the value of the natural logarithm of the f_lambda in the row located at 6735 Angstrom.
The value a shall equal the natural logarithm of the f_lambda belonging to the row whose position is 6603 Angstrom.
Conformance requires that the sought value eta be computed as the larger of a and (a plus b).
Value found 6.33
